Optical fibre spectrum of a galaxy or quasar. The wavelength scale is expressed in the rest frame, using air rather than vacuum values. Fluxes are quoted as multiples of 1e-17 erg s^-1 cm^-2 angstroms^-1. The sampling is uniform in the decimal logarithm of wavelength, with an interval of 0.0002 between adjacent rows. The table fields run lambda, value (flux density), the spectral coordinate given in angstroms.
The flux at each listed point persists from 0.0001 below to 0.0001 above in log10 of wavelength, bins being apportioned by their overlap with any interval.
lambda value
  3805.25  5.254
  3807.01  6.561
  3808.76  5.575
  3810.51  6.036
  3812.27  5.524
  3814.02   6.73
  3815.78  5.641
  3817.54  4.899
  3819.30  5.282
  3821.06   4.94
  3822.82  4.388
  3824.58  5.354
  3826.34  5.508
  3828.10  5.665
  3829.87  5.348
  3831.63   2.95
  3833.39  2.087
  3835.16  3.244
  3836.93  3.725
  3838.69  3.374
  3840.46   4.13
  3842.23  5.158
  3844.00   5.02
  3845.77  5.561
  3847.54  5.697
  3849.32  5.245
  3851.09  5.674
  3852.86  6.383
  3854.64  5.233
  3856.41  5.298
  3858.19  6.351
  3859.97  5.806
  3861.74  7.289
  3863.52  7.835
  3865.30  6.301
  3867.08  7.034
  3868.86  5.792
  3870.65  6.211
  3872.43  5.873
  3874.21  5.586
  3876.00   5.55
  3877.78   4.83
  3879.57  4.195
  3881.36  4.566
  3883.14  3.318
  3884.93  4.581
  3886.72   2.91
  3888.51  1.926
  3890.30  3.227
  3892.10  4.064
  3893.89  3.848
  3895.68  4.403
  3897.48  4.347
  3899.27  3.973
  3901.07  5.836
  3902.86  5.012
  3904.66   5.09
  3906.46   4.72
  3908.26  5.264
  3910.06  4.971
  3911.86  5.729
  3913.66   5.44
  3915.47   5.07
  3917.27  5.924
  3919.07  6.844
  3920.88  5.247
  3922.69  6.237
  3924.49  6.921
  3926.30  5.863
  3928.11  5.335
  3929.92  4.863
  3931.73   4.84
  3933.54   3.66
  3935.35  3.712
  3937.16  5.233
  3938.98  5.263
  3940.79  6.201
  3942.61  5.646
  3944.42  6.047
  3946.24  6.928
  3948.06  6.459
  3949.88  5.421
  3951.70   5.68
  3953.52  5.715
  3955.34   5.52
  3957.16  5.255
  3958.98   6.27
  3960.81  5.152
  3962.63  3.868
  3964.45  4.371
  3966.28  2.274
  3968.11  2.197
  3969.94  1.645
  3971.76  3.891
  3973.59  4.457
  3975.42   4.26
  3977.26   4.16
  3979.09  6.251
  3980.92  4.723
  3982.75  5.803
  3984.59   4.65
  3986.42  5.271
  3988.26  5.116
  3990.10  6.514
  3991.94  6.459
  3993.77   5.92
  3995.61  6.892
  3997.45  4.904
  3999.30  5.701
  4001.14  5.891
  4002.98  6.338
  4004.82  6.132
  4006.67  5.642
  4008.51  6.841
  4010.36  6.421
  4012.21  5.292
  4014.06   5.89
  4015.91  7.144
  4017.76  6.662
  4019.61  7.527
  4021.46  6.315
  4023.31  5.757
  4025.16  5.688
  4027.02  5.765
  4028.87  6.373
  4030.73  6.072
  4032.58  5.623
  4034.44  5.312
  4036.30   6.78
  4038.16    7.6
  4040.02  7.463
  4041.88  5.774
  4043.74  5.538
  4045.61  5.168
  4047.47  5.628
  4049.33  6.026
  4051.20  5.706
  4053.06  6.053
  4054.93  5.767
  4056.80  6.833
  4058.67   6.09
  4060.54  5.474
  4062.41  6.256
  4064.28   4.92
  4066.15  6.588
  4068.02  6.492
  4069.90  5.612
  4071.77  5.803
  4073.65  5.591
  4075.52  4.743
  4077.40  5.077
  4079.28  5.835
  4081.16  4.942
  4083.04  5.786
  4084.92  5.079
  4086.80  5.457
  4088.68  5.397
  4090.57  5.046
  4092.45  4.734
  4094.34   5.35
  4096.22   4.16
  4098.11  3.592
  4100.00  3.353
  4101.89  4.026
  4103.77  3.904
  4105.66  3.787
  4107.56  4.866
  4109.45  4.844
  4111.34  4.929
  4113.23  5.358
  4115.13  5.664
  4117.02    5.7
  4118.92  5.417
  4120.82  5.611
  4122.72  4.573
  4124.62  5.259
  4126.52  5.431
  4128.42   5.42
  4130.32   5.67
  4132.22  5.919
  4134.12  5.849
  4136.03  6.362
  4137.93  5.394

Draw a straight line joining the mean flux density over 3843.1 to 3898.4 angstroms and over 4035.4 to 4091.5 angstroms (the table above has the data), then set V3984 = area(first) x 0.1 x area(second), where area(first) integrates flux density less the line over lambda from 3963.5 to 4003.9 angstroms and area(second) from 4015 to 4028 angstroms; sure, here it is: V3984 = -25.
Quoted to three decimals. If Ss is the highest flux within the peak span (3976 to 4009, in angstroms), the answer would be 6.892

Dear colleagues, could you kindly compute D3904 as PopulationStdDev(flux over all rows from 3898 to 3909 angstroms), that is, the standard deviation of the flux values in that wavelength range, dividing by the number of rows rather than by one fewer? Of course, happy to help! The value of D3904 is 0.56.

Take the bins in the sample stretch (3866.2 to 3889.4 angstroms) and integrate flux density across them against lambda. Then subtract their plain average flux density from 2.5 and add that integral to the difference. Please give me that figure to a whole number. 109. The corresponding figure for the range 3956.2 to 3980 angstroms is 97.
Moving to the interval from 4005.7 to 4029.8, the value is 147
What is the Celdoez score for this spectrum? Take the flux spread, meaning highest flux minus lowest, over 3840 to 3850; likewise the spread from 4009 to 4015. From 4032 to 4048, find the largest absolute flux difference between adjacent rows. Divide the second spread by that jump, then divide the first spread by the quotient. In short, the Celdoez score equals 2.3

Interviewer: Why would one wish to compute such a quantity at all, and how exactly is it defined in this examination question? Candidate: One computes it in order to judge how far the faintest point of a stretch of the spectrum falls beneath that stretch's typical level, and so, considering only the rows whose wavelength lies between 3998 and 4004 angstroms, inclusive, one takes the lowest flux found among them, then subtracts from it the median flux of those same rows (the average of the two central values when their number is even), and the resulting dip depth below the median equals -0.2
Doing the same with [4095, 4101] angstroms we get -0.2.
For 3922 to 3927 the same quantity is -0.4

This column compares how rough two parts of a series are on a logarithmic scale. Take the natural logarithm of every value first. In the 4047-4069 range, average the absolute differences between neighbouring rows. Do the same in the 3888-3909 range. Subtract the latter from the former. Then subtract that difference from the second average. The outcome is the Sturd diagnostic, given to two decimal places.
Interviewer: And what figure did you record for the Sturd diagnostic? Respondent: 0.20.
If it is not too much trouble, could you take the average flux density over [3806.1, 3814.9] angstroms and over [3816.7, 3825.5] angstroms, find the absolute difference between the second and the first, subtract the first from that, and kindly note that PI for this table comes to -5.0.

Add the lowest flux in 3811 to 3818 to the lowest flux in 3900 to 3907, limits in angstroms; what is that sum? 9.6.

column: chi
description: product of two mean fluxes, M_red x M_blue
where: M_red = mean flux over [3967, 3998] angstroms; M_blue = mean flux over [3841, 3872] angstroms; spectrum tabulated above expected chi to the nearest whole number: 29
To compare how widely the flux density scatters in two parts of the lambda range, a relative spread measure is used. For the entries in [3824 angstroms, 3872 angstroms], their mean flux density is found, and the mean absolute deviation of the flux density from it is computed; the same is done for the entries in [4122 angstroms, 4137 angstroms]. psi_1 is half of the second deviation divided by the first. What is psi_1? 0.20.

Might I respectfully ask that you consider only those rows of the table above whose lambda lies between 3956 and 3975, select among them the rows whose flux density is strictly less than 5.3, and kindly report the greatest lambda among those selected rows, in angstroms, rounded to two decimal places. 3973.59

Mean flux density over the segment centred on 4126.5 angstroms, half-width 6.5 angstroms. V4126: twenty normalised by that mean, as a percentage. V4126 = 370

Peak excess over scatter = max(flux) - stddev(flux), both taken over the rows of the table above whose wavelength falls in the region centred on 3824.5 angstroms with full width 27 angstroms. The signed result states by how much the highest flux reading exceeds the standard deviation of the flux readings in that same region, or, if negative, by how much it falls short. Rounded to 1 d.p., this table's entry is 5.5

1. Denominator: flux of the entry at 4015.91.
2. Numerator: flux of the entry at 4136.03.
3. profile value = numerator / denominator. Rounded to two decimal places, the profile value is 0.89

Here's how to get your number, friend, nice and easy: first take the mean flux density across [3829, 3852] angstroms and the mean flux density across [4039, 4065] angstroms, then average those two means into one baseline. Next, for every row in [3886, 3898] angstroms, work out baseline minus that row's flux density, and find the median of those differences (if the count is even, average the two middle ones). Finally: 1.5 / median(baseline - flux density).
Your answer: 1.1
